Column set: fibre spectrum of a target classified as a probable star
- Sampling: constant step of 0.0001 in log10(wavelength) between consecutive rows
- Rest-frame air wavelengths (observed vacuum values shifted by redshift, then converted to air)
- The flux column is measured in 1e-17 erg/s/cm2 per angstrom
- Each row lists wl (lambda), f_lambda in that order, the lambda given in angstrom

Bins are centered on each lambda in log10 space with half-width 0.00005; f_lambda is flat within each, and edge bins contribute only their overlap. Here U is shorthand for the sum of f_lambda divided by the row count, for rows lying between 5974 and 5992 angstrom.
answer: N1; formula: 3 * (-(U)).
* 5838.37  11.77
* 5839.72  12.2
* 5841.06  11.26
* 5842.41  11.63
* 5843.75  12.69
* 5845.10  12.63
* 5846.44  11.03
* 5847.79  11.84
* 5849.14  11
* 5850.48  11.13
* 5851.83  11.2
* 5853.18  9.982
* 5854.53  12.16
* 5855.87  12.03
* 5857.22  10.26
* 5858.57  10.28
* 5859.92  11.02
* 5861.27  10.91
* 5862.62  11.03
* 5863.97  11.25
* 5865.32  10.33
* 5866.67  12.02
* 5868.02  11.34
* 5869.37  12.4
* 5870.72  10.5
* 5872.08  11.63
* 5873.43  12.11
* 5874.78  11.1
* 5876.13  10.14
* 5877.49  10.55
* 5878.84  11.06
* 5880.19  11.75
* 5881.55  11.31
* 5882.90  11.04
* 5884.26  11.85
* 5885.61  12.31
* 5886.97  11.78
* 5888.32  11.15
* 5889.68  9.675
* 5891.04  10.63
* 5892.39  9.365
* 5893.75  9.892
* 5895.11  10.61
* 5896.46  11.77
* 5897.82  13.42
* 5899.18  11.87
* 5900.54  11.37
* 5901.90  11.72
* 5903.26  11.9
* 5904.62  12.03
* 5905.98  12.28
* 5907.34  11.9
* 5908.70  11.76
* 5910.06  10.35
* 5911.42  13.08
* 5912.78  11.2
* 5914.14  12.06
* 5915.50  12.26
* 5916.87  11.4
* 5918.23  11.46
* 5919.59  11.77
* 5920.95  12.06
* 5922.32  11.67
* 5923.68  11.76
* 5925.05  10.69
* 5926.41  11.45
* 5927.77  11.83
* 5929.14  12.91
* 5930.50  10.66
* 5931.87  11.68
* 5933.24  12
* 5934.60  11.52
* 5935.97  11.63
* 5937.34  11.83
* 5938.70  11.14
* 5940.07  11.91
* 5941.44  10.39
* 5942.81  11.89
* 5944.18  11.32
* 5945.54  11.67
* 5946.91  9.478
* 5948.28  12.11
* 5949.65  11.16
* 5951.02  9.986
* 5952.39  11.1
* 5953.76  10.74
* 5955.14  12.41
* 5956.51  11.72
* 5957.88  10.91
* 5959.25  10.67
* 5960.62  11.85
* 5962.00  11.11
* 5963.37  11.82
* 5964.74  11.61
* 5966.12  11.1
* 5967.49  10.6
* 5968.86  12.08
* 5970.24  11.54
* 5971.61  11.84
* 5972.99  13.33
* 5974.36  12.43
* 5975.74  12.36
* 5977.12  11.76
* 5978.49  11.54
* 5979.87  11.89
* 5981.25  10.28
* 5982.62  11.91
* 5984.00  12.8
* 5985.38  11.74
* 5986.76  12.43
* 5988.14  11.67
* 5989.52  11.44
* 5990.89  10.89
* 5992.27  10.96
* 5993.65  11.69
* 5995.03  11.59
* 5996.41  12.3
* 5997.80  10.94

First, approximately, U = 11.8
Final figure -35.3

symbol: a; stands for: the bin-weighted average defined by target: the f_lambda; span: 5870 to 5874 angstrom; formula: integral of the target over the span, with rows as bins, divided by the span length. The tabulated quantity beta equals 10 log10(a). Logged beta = 10.6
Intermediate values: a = 11.4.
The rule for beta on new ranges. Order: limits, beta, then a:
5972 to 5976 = 11.0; 12.7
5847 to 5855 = 10.5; 11.2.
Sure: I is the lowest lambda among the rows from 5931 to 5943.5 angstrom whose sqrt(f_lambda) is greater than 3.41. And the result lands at 5931.87 angstrom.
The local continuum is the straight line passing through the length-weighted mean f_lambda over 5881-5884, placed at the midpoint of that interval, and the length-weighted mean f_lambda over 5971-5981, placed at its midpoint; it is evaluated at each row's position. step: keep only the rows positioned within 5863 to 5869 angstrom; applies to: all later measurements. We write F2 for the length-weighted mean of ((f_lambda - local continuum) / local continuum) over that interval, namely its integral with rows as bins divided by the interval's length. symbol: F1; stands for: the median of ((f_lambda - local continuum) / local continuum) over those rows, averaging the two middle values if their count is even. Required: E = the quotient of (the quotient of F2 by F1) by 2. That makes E 0.47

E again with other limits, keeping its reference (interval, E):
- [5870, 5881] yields 0.33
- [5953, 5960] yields 0.30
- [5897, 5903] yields 0.87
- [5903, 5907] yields 0.53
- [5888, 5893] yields 0.50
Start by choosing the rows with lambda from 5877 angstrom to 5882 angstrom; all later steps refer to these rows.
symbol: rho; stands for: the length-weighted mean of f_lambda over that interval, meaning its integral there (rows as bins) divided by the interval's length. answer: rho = 11.19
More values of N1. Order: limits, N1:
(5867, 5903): -33.7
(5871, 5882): -33.6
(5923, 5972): -34.2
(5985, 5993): -34.6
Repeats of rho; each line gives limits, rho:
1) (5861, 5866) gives 10.88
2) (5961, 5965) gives 11.53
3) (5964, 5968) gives 11.14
